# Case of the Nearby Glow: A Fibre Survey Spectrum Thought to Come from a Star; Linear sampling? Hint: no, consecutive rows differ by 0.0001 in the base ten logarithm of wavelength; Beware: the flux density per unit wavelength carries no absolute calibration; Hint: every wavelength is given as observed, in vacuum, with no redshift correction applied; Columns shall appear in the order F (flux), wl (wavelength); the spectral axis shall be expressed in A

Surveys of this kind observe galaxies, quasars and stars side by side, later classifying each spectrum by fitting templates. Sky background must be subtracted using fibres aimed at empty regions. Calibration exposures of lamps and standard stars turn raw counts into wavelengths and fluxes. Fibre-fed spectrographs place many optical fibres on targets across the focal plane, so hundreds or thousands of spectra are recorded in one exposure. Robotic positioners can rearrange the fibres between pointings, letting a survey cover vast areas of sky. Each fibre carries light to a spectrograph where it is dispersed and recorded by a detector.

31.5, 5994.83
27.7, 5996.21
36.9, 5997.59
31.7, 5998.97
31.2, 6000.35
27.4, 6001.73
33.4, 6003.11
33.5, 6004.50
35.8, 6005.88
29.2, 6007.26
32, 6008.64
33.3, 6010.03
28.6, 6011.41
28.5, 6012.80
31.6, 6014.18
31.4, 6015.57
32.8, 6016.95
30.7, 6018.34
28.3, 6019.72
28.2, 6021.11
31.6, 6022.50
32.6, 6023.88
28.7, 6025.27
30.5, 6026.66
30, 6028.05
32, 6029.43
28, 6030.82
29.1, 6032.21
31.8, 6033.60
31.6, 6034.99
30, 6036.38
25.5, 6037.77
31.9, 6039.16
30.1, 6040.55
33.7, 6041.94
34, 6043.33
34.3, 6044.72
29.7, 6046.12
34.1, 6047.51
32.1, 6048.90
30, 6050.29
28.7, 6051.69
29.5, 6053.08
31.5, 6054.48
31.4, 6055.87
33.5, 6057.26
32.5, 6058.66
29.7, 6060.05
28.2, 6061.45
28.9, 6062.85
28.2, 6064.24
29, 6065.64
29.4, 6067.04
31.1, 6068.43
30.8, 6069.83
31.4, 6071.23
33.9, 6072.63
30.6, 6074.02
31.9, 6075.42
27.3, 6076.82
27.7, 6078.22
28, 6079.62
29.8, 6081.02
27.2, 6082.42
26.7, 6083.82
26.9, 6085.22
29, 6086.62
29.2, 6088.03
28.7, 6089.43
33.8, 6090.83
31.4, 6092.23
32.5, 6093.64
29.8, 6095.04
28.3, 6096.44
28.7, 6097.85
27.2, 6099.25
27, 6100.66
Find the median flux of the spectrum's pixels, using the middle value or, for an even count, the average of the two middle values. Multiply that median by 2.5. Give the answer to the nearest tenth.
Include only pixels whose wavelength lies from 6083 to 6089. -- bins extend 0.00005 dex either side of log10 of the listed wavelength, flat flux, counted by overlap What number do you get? 69.9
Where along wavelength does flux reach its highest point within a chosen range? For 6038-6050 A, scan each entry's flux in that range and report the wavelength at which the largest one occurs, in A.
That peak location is 6044.72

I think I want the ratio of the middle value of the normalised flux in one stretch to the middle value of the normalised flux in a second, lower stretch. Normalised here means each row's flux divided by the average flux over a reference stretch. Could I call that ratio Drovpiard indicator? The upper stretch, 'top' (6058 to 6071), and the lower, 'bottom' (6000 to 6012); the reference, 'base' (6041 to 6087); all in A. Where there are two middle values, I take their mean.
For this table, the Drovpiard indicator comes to 0.92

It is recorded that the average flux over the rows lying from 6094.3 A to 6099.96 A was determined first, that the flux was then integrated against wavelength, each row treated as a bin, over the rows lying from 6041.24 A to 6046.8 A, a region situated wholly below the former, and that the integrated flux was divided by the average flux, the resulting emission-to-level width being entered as 6.4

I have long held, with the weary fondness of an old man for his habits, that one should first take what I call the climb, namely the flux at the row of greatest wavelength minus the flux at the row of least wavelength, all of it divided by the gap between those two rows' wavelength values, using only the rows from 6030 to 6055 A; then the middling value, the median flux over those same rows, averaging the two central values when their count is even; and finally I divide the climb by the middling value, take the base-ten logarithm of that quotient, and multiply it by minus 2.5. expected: 5.8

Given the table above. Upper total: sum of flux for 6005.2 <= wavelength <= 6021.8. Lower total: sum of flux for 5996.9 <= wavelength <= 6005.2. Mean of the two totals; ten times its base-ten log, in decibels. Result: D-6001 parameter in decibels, 24.5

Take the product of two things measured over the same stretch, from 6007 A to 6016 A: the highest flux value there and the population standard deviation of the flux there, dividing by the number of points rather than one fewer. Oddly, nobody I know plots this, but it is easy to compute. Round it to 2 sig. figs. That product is 58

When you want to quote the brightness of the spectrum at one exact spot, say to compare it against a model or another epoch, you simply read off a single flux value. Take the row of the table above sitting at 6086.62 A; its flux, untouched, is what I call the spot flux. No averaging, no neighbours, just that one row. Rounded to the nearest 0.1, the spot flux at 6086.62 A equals 29.0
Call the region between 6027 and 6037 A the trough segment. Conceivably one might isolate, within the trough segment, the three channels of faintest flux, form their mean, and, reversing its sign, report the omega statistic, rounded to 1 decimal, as -29.0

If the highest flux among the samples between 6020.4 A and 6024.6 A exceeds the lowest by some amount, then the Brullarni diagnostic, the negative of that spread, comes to -4.4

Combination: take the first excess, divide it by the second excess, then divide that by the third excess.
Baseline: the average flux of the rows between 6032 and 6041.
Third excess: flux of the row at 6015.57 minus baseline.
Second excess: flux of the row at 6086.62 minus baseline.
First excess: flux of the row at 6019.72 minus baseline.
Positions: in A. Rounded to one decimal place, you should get 1.2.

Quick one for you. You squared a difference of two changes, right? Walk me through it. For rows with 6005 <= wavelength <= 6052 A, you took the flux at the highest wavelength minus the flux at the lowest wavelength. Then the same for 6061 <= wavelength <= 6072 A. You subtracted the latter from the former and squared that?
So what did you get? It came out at 106.1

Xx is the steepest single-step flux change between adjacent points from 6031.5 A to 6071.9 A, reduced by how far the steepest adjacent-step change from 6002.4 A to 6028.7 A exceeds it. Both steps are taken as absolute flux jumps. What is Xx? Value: 6.2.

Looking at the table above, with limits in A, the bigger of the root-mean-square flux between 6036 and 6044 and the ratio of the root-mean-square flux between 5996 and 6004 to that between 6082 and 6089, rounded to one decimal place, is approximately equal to 31.0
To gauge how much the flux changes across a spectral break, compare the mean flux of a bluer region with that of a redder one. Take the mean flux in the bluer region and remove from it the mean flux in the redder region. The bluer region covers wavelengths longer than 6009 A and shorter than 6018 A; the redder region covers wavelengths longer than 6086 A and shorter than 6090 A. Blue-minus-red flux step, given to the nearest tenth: 2.1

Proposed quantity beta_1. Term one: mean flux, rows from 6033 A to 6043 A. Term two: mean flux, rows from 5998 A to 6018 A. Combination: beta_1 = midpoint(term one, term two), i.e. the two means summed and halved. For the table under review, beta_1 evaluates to 31.1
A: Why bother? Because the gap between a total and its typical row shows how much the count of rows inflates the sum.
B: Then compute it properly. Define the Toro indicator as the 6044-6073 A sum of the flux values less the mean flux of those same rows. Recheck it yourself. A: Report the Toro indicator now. 617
